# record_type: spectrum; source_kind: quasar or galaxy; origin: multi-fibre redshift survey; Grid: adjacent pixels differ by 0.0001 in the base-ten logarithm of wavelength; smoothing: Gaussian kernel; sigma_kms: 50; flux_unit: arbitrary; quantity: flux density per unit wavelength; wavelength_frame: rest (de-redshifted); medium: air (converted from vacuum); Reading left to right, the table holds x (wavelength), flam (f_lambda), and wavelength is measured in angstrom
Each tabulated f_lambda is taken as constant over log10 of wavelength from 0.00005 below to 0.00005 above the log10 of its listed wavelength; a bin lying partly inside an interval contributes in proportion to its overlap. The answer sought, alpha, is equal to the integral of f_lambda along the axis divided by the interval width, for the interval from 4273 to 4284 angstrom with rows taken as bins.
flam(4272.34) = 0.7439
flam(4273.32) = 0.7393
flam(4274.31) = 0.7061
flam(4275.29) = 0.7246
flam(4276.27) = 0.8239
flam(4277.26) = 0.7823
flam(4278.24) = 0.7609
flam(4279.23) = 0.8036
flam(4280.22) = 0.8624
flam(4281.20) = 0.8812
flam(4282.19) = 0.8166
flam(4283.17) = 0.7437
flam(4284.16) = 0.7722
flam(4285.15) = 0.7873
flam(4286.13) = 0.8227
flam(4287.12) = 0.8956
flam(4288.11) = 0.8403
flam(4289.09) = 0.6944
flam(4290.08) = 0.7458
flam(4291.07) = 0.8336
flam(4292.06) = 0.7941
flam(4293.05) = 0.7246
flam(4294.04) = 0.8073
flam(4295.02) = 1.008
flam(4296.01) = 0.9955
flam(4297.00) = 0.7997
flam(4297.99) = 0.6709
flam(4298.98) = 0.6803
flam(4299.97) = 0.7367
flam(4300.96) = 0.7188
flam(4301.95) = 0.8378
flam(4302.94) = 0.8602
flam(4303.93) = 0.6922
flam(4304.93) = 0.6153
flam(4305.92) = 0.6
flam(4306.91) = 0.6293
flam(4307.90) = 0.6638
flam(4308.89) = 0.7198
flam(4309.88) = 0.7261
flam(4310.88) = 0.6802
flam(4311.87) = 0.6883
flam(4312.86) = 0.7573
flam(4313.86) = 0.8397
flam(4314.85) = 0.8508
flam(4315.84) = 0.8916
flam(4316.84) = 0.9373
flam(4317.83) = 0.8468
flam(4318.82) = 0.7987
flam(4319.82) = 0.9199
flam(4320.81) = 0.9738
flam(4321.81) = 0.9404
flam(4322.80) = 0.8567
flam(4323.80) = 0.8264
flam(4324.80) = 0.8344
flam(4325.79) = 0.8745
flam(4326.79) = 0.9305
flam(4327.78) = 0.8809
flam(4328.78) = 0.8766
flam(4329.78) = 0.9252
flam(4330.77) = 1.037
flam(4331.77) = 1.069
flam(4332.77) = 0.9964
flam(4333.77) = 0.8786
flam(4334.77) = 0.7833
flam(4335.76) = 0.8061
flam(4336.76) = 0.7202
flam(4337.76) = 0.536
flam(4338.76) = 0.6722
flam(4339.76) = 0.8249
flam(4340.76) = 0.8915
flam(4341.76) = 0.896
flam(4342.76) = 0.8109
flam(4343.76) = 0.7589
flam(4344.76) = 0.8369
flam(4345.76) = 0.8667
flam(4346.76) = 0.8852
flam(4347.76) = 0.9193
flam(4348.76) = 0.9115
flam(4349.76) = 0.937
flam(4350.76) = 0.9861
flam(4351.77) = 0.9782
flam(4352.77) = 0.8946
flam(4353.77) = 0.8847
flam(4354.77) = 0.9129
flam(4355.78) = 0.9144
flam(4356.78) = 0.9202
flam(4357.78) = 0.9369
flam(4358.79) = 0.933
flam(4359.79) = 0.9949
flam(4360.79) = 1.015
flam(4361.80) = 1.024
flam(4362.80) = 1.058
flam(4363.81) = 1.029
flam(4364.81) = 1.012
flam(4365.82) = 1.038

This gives 0.79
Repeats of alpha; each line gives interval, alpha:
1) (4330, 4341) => 0.84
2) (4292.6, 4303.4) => 0.80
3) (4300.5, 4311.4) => 0.70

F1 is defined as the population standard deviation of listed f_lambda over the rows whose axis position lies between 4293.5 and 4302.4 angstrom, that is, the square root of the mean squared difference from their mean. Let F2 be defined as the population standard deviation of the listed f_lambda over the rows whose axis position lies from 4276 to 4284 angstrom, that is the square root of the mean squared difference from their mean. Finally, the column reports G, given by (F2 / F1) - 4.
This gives -3.6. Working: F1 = 0.117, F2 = 0.04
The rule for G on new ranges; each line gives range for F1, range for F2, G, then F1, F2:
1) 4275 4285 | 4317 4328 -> -2.9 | 0.048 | 0.05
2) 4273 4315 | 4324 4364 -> -2.8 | 0.088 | 0.10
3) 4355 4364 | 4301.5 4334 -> -1.7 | 0.051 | 0.12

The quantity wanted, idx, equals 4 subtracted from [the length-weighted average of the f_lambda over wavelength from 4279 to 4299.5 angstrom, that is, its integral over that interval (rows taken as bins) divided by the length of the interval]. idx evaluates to -3.19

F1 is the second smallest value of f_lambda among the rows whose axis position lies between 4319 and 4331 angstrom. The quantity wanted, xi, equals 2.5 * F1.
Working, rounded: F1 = 0.8344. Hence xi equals 2.09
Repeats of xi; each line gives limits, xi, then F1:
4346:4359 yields 2.21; 0.8852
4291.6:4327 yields 1.54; 0.6153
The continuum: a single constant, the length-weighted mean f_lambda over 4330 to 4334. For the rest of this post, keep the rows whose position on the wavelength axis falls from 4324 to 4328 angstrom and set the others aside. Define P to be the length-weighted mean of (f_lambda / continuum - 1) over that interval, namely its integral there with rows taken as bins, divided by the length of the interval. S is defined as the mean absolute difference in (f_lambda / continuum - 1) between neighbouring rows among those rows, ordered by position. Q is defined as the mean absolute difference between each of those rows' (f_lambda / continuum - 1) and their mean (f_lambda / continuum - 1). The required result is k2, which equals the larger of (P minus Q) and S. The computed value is 0.05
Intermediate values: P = -0.122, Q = 0.026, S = 0.049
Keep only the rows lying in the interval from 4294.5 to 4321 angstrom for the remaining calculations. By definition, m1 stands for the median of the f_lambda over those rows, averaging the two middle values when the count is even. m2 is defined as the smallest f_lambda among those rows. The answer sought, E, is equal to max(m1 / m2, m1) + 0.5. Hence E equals 1.76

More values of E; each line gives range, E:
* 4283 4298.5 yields 1.69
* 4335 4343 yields 2.01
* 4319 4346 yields 2.13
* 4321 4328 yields 1.56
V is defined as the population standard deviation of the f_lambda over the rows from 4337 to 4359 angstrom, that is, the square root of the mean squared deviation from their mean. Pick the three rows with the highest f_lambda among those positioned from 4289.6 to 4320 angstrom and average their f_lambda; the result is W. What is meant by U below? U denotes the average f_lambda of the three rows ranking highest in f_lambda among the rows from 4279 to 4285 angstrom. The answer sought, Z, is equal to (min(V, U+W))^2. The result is 0.0100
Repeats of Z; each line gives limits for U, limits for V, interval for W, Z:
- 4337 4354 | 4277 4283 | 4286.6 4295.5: 0.0018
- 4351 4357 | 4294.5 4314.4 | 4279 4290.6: 0.0123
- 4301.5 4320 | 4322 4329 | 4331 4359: 0.0010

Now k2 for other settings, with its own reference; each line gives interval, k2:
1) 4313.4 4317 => 0.03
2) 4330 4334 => 0.07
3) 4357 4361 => 0.03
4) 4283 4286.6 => 0.03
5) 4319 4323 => 0.06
